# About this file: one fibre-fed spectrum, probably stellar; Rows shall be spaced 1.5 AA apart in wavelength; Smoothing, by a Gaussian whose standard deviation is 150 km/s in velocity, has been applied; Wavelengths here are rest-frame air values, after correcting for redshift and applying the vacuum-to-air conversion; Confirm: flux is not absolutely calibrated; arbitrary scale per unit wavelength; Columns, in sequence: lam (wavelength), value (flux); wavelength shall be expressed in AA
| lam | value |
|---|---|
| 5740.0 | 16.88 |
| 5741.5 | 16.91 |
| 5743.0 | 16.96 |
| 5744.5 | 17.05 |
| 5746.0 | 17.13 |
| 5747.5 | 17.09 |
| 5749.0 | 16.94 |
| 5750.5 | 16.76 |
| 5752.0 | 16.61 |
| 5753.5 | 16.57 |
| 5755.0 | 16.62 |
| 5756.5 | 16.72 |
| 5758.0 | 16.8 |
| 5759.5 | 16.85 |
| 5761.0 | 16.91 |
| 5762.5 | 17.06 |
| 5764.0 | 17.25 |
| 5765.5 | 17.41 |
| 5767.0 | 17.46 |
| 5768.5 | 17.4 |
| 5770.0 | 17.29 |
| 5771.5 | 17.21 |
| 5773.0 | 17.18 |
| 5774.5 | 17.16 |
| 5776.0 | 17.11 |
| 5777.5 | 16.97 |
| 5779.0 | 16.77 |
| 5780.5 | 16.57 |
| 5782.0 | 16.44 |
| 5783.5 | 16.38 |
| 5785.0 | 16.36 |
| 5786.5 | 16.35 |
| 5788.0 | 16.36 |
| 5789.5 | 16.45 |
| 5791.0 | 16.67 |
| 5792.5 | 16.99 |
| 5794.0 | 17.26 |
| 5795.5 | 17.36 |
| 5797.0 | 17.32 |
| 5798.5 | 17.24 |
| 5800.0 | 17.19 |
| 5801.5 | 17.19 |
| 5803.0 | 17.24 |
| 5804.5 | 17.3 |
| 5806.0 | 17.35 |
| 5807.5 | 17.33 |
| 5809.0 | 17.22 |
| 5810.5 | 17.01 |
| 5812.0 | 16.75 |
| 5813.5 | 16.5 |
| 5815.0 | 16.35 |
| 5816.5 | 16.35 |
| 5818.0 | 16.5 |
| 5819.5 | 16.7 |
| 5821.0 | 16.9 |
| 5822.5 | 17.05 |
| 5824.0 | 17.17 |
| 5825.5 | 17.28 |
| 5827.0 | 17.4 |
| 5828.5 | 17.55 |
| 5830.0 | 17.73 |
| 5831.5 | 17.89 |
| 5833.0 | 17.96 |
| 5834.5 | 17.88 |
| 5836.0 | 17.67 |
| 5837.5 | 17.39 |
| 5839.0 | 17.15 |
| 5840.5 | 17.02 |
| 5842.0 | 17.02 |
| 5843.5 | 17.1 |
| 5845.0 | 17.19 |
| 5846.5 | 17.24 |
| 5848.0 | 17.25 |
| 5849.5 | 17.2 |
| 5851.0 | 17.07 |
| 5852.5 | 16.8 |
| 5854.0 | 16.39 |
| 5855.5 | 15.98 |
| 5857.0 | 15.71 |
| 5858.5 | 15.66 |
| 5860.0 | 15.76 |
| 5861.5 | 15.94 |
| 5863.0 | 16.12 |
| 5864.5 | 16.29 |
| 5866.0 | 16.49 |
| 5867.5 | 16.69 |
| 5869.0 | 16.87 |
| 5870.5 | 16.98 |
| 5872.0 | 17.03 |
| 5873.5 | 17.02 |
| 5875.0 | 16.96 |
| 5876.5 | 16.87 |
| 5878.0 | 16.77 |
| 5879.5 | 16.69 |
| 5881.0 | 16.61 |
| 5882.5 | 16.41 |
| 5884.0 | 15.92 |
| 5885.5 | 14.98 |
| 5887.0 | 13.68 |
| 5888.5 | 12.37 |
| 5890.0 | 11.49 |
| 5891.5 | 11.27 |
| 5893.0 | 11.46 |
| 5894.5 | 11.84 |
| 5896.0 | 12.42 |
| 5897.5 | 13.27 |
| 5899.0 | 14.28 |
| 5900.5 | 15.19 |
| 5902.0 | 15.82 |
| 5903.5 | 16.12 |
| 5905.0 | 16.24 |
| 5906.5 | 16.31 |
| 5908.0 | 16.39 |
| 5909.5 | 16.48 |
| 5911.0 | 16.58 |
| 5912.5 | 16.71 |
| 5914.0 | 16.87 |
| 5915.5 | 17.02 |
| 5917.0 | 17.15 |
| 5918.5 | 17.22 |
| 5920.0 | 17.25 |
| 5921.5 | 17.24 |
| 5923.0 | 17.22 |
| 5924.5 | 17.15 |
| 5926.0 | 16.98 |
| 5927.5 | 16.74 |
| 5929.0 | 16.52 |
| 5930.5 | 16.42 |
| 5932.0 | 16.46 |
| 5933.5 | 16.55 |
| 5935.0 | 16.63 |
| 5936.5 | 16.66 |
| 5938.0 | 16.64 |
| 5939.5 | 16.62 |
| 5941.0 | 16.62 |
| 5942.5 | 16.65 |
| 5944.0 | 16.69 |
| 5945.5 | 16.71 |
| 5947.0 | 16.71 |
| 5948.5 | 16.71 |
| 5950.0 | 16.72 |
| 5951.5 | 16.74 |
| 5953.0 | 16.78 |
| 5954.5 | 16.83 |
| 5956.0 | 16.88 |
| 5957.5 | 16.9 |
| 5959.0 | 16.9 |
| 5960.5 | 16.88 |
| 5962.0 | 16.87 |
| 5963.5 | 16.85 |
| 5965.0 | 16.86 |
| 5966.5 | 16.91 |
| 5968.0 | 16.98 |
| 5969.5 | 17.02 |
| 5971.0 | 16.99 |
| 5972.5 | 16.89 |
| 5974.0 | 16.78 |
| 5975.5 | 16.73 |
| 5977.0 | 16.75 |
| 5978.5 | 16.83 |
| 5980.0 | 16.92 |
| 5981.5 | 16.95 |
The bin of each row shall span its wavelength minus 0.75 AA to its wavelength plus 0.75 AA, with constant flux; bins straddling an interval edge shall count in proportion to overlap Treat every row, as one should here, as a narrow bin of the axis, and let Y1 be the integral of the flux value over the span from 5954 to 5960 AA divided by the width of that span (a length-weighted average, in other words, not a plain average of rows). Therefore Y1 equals 16.88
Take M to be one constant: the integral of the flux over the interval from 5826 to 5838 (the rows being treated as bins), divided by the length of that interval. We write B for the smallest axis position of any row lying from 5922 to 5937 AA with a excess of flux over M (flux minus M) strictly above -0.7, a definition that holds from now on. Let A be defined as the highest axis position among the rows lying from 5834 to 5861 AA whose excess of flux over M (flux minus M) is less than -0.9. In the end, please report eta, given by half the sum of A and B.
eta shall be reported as 5891.5 AA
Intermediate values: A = 5860.0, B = 5923.0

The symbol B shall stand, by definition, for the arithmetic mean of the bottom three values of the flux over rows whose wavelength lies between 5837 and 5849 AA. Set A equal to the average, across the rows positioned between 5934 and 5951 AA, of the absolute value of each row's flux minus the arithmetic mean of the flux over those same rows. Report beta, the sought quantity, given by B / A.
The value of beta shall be 482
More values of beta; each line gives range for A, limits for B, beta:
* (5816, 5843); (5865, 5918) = 30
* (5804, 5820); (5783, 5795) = 46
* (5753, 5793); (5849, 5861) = 51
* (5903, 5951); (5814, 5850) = 72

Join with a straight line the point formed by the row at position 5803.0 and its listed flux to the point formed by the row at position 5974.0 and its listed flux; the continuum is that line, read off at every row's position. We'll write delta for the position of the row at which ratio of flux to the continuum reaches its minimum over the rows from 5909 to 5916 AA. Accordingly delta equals 5909.5 AA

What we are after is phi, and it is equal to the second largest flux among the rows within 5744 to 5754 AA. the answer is 17.09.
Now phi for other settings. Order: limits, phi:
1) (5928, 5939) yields 16.64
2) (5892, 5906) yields 16.12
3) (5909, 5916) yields 16.87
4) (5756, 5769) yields 17.41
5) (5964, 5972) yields 16.99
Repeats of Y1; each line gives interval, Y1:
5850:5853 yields 16.97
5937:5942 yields 16.63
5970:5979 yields 16.83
